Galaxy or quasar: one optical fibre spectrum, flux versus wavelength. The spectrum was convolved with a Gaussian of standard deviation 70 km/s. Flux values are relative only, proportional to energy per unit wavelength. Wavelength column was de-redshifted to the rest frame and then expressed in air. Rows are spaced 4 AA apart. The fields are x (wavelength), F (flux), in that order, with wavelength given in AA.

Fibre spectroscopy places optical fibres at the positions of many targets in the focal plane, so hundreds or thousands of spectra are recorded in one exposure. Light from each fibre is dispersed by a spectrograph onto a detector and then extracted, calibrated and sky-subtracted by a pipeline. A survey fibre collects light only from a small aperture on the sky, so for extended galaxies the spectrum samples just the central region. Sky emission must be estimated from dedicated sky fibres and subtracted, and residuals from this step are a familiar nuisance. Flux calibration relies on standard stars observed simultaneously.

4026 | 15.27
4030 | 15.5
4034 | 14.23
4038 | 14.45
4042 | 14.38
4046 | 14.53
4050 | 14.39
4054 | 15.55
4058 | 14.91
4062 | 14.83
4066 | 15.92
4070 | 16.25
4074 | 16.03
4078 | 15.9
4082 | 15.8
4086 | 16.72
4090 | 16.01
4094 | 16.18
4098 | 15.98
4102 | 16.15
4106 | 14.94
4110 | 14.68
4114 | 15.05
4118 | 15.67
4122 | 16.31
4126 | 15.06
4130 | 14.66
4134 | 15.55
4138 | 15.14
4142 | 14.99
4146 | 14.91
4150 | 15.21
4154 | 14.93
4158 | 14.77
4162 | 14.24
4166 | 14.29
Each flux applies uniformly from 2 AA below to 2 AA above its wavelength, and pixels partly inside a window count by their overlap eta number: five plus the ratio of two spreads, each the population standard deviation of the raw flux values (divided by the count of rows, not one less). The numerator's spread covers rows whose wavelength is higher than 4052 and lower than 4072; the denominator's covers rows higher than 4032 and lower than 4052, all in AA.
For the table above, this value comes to 10.6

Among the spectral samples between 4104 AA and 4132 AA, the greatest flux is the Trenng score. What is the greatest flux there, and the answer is 16.31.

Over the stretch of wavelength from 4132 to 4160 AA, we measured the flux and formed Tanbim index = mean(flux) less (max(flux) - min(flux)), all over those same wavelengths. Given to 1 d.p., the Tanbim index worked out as 14.3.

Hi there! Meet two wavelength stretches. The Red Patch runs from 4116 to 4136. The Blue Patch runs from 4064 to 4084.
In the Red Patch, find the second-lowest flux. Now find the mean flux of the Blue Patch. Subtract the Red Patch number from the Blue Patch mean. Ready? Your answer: 0.92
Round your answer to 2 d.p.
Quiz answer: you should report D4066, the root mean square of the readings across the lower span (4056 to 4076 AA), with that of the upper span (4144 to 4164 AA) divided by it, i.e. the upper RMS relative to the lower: 0.95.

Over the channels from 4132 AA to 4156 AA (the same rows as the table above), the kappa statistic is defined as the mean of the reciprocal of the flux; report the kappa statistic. 0.0661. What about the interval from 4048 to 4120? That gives 0.0642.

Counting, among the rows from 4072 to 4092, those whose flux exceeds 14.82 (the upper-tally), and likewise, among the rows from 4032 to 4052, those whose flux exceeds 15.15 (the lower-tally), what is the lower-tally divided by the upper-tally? 0.00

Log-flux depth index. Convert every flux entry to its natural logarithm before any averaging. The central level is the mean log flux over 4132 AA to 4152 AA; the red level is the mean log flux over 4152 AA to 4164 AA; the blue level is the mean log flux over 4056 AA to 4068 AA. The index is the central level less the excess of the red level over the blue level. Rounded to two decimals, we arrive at 2.76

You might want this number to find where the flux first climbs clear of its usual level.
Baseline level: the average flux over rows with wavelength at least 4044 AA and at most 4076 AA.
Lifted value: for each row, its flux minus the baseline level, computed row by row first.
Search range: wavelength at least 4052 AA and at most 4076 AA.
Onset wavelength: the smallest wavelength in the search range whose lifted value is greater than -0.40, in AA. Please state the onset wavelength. 4054 AA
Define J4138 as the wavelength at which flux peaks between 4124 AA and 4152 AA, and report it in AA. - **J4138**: 4134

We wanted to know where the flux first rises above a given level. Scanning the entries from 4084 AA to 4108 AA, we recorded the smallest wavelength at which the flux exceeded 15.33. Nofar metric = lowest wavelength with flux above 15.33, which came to 4086 AA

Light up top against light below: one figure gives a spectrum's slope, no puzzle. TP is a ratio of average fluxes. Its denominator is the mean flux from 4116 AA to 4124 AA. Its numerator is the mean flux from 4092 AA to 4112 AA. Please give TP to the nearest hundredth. 0.97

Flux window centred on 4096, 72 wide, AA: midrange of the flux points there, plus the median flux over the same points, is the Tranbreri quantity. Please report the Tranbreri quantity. 31.6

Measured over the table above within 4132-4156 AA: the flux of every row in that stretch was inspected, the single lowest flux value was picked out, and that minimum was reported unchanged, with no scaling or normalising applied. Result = 14.91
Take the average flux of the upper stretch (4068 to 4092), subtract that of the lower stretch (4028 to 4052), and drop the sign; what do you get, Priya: 1.5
